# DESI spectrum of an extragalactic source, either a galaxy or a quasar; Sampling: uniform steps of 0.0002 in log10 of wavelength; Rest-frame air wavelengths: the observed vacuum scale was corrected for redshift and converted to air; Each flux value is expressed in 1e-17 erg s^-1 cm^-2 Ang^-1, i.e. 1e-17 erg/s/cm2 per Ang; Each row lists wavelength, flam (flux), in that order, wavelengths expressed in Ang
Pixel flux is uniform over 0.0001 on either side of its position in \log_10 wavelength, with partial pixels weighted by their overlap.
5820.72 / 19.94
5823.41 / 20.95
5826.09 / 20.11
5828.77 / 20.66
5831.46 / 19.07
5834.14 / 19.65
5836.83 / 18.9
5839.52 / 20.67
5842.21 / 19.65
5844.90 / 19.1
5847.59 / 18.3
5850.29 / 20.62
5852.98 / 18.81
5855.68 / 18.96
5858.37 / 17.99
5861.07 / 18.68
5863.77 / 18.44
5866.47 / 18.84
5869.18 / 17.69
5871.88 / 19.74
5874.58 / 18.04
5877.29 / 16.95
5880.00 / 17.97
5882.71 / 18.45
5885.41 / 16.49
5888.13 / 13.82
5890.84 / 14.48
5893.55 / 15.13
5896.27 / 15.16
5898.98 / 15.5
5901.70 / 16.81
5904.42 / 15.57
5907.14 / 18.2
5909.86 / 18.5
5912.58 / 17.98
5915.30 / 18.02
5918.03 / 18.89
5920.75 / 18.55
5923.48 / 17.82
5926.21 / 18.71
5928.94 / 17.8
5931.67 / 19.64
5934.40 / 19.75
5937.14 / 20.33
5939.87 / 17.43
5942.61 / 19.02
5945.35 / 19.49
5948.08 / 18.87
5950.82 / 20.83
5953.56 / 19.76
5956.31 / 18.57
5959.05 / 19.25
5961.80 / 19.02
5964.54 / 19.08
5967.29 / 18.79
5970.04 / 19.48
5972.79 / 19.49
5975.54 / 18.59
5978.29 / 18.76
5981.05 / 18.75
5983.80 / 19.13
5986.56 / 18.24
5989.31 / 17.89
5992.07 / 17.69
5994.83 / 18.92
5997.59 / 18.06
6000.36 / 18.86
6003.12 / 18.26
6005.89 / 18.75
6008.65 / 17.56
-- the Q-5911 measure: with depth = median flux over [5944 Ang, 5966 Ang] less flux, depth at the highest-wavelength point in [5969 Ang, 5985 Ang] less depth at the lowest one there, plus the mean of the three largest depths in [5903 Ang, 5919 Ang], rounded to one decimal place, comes 2.3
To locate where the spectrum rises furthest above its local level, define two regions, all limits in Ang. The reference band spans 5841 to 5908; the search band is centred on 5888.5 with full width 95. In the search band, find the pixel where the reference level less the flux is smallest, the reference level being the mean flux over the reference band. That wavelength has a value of 5850.29 Ang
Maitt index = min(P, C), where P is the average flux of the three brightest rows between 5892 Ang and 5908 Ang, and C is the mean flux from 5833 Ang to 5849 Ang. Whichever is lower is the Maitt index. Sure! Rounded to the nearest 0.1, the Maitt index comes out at 16.9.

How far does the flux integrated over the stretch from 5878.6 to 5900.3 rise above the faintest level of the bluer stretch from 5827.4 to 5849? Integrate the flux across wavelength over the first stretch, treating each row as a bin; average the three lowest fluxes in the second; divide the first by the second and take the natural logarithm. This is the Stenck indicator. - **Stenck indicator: 2.91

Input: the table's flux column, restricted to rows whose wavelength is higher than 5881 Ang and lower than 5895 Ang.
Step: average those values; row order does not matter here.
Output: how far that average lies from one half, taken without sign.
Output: 15.2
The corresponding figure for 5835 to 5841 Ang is 19.3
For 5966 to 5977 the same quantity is 18.6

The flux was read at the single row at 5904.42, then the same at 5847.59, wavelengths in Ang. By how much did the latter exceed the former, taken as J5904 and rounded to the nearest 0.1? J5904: 2.7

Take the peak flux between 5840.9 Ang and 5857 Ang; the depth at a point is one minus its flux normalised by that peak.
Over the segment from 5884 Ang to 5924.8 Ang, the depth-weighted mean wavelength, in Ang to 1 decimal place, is 5900.4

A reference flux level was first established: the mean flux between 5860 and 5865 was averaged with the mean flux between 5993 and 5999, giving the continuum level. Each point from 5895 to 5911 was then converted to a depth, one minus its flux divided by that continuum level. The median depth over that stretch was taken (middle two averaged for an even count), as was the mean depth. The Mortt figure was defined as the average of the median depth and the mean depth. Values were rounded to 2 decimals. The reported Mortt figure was 0.11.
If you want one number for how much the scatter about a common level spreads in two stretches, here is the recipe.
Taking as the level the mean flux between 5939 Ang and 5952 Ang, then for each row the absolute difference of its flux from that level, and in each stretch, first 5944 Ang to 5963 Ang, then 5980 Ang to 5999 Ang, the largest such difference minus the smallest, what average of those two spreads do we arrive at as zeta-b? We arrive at 1.51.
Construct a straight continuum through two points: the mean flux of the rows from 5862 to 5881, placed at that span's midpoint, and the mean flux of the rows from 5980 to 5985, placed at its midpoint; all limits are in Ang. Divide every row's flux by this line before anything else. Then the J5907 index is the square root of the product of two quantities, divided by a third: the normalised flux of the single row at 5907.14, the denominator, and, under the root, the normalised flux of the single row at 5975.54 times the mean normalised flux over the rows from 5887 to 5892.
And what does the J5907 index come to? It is 0.88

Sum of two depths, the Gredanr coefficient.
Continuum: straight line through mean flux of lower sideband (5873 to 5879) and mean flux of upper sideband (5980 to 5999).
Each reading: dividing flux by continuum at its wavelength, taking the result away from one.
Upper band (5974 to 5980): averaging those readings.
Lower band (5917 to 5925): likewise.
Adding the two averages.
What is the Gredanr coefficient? -0.05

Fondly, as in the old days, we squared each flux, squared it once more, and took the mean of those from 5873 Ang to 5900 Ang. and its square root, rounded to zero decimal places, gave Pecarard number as 269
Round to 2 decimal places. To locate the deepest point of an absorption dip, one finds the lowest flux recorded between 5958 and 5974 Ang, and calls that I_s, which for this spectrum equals 18.79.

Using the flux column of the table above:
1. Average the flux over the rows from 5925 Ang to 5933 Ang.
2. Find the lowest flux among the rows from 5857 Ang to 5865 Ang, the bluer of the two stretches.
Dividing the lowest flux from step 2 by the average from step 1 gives 0.96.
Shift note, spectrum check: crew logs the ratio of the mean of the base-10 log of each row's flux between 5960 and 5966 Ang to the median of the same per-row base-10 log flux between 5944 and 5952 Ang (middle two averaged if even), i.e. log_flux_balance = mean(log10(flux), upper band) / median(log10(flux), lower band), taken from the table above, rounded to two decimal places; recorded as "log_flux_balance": 0.99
